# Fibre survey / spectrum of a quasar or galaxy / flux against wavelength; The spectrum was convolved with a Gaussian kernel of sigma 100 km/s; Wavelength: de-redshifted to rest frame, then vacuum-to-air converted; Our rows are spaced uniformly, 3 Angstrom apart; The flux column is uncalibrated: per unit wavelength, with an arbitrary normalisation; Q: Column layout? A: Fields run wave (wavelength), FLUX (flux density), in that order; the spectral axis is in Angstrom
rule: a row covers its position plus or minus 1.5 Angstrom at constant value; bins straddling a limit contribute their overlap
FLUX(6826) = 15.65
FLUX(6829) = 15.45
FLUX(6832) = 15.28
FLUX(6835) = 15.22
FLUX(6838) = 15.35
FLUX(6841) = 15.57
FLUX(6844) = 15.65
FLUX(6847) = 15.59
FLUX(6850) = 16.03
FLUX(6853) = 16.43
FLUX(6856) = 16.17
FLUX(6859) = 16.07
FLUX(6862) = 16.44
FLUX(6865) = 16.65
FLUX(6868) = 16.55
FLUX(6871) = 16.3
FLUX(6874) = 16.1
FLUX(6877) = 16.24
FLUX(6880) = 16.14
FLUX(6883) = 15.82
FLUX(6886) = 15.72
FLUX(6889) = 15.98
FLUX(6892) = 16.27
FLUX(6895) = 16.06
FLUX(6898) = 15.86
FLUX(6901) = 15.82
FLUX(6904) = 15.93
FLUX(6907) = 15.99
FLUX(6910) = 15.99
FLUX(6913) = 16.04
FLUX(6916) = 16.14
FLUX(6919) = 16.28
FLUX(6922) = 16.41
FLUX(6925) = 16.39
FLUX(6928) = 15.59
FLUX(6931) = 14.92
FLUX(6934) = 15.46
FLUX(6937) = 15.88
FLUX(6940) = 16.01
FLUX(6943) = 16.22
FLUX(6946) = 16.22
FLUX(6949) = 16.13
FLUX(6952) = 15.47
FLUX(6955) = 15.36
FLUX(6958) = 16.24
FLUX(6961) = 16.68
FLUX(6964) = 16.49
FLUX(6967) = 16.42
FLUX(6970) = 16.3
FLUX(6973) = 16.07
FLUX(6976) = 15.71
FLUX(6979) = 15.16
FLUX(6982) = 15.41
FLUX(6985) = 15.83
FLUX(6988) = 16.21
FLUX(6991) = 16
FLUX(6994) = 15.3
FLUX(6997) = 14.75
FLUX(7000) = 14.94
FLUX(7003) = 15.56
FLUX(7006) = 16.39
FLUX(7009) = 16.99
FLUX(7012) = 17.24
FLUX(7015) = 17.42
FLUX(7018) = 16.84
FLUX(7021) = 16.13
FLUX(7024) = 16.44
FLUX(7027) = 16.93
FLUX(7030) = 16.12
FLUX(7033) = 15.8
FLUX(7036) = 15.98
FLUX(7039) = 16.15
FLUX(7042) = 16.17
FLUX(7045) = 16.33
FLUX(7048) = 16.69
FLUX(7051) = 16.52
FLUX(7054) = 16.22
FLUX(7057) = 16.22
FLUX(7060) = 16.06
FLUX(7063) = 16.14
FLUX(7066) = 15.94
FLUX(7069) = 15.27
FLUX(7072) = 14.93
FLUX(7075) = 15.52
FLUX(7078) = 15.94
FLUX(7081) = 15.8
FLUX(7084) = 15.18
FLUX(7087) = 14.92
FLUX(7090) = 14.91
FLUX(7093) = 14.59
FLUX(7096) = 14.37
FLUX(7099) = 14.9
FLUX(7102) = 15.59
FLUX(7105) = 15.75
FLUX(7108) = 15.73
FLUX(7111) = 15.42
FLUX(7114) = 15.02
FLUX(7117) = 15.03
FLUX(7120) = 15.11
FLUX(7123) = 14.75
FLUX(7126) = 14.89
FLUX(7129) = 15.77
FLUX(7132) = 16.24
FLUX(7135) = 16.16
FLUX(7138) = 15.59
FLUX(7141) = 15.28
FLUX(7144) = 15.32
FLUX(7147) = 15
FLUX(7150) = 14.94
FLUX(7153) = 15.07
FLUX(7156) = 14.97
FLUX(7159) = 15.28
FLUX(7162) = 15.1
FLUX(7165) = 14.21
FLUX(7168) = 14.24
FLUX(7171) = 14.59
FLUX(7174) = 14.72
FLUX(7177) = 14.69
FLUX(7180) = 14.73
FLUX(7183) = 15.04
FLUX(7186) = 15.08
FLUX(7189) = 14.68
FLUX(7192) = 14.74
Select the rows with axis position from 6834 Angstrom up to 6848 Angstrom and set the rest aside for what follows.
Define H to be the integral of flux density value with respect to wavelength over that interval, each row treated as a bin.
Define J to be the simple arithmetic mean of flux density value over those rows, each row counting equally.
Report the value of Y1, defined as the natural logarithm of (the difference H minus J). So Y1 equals 5.30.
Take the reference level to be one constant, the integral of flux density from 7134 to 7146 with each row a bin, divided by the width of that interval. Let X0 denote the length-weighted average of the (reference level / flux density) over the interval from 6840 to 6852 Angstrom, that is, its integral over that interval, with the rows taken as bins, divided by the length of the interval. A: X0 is 0.99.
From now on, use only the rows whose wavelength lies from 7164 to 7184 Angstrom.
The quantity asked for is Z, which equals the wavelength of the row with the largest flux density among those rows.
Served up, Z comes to 7183 Angstrom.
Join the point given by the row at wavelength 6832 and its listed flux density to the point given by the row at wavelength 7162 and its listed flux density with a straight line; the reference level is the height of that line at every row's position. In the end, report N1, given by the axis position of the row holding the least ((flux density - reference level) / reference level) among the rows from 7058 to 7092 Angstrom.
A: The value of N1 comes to 7090 Angstrom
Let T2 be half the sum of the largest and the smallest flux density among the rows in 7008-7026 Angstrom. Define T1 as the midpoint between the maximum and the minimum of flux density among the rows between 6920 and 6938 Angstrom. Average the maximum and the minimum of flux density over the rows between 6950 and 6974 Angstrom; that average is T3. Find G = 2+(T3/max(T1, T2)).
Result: 2.95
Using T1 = 15.7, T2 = 16.8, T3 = 16.0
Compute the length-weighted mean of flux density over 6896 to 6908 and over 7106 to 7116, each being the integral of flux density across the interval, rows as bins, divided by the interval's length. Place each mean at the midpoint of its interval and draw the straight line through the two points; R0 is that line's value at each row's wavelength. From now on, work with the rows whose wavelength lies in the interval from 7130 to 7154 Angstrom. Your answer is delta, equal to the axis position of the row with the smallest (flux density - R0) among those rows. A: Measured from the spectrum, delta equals 7150 Angstrom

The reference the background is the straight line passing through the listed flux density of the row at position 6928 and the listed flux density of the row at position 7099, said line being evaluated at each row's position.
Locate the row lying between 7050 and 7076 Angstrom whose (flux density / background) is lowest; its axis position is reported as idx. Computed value 7072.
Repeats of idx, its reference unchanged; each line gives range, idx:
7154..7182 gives 7165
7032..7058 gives 7033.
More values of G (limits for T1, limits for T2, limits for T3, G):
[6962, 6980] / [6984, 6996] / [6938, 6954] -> 3.00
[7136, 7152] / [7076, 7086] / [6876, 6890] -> 3.03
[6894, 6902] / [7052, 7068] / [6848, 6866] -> 3.02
